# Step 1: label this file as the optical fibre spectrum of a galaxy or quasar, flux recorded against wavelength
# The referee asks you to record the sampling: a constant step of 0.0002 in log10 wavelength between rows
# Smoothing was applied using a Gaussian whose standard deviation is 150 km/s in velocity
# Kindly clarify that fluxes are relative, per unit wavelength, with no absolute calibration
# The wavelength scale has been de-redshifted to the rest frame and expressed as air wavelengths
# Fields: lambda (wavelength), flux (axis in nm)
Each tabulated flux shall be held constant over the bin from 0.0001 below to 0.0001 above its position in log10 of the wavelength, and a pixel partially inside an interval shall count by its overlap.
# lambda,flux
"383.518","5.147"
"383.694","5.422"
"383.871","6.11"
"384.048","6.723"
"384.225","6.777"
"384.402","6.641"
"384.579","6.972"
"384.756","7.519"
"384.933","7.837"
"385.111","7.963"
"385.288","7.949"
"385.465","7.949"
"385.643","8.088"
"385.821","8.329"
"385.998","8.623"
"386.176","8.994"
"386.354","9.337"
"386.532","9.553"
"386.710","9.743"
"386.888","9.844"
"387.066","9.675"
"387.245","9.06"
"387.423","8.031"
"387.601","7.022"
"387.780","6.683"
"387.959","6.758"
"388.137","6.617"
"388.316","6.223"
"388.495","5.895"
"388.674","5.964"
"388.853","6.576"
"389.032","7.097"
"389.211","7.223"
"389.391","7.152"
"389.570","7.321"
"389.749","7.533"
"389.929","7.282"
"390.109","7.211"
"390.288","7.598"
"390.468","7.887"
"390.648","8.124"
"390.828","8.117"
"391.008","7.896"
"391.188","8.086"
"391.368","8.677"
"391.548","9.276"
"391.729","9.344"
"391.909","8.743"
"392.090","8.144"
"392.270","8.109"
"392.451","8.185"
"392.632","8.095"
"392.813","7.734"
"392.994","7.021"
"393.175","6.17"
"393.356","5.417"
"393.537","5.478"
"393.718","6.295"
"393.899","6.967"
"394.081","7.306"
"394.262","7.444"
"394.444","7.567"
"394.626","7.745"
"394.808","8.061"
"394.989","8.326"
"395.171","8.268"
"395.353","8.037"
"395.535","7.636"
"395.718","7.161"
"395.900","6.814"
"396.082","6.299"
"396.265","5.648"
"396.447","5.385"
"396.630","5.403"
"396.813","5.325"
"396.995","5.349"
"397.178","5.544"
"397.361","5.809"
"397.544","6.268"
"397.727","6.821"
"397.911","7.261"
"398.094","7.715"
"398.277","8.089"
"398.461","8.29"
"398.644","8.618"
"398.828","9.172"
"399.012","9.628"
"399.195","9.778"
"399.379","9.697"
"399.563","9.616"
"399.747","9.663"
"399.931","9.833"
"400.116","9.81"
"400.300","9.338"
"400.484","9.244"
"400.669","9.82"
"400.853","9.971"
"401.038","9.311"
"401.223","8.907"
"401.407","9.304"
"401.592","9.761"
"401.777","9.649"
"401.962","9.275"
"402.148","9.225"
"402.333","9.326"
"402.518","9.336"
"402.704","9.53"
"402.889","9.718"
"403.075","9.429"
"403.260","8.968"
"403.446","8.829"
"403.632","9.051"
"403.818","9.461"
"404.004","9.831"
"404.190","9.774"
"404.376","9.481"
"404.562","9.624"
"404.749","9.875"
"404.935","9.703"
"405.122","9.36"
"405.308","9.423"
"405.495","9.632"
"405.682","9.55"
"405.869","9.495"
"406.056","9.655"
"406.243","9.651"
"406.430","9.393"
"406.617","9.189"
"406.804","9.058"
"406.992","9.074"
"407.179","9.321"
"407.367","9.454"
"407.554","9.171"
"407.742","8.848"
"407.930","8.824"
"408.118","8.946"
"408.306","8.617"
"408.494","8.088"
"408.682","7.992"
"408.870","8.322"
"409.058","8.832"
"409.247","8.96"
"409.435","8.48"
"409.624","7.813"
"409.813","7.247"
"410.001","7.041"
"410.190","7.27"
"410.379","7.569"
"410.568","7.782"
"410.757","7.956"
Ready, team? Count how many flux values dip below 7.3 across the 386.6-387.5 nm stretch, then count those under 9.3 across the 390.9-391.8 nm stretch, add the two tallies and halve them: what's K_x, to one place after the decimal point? 2.0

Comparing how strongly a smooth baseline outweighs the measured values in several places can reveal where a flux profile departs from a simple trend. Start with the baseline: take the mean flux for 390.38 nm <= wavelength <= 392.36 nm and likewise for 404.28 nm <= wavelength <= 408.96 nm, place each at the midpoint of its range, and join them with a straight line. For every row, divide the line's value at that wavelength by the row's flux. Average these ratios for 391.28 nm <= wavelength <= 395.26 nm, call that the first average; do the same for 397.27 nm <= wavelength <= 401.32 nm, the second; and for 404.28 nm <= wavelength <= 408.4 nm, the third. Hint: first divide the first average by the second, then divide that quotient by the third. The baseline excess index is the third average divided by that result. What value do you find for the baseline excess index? 0.88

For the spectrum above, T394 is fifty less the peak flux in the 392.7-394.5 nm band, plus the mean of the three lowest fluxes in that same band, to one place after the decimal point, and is 48.0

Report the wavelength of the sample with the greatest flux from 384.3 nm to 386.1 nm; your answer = 385.998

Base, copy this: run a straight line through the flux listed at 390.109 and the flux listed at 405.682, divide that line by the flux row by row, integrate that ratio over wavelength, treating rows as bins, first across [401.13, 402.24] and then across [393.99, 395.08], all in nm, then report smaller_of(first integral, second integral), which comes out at 1.06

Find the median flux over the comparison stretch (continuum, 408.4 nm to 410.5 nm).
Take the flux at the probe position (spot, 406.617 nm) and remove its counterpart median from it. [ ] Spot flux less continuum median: 1.2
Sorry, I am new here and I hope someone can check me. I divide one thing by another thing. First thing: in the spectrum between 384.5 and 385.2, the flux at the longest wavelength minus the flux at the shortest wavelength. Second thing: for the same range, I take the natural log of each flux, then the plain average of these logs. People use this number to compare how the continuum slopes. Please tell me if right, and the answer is 0.5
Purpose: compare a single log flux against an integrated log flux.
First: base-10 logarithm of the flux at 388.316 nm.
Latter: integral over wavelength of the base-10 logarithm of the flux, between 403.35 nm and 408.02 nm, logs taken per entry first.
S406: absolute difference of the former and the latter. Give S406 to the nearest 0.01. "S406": 3.75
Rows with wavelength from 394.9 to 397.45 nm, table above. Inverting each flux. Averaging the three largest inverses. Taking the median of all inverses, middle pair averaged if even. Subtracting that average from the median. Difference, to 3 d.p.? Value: -0.021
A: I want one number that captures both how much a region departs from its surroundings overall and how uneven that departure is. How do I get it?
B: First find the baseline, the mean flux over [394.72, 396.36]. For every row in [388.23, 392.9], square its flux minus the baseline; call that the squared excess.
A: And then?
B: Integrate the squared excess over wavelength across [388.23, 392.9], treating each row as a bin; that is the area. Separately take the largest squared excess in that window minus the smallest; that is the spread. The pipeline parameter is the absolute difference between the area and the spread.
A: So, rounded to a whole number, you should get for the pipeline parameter 0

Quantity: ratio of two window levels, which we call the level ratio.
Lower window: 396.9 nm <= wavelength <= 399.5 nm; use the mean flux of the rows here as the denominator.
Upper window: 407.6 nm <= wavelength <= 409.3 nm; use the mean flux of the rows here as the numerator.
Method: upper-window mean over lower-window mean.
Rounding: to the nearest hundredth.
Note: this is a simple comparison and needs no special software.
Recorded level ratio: 1.11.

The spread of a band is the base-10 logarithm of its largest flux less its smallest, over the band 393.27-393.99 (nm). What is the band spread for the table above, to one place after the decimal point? 0.2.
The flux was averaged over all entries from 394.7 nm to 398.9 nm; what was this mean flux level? 7.0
